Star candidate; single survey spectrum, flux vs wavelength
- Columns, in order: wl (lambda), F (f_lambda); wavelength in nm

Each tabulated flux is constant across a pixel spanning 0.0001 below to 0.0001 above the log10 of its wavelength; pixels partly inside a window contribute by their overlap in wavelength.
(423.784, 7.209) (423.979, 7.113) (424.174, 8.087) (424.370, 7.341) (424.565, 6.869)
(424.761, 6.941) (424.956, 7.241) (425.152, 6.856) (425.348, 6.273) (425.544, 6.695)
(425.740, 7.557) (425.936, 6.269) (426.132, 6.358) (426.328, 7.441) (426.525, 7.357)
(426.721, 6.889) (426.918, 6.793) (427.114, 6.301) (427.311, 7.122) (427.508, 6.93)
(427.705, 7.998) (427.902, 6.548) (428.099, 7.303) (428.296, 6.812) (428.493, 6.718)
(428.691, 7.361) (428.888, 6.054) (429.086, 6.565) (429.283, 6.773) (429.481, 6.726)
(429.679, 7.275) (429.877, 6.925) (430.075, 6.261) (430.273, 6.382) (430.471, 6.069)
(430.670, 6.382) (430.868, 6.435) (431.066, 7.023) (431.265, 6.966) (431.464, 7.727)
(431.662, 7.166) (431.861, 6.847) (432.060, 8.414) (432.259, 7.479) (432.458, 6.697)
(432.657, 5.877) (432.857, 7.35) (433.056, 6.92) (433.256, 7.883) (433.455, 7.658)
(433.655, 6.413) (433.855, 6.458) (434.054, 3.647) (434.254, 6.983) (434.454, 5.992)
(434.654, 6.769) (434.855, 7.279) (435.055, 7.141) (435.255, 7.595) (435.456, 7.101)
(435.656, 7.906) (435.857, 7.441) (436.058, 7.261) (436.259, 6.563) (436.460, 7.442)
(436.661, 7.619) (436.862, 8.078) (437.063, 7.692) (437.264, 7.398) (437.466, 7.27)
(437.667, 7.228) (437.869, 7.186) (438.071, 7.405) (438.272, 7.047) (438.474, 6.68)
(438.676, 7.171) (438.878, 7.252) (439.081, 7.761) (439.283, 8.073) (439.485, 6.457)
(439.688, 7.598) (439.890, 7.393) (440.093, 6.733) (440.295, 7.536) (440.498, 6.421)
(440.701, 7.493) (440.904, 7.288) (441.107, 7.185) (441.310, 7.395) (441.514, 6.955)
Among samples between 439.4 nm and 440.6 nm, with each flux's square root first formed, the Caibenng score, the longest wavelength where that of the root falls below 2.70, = 440.498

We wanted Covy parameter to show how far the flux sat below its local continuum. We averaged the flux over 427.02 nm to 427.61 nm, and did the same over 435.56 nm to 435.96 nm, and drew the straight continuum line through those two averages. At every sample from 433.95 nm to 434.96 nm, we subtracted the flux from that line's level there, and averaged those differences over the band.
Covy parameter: 1.4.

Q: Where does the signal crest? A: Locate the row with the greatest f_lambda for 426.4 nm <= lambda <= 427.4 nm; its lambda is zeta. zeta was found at 426.525 nm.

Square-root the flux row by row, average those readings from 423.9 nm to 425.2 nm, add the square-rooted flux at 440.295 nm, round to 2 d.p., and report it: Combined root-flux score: 5.43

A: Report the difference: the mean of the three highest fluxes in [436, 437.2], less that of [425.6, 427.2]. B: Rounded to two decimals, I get 0.34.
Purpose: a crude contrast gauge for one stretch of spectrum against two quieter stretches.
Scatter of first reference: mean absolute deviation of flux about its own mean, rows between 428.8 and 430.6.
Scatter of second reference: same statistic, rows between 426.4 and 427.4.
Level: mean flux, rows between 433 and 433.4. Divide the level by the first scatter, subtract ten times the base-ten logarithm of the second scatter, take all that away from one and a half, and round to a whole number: -27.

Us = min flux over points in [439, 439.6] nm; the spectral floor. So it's 6.457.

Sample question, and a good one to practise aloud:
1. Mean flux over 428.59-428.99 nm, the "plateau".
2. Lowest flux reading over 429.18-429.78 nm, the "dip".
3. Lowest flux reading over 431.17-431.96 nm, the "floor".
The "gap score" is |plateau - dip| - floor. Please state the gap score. -6.8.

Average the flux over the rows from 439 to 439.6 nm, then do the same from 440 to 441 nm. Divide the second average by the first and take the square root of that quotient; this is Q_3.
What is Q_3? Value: 0.98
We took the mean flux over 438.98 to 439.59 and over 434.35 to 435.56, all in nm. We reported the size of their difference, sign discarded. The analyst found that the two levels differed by 0.45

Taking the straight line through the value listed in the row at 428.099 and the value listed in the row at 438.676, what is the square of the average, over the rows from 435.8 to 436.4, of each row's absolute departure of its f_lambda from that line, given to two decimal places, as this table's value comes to 0.10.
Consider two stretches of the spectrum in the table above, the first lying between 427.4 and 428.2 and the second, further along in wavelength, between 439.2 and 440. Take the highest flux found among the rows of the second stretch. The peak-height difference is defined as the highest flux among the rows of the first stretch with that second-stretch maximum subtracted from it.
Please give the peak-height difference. -0.1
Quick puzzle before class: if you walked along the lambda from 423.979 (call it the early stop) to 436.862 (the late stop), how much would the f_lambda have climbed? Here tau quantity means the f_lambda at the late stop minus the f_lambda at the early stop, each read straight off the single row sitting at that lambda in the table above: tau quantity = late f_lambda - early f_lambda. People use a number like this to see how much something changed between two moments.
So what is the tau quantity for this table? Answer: 1.0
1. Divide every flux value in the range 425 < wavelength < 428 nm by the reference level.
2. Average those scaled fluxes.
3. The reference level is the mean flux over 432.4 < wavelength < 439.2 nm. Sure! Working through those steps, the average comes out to 0.98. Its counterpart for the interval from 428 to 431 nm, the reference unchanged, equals 0.94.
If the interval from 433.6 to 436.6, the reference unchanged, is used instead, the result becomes 0.96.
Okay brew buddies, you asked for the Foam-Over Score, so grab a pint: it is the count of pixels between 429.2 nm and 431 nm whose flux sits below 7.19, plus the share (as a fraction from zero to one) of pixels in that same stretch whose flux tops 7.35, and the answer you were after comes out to 8.0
